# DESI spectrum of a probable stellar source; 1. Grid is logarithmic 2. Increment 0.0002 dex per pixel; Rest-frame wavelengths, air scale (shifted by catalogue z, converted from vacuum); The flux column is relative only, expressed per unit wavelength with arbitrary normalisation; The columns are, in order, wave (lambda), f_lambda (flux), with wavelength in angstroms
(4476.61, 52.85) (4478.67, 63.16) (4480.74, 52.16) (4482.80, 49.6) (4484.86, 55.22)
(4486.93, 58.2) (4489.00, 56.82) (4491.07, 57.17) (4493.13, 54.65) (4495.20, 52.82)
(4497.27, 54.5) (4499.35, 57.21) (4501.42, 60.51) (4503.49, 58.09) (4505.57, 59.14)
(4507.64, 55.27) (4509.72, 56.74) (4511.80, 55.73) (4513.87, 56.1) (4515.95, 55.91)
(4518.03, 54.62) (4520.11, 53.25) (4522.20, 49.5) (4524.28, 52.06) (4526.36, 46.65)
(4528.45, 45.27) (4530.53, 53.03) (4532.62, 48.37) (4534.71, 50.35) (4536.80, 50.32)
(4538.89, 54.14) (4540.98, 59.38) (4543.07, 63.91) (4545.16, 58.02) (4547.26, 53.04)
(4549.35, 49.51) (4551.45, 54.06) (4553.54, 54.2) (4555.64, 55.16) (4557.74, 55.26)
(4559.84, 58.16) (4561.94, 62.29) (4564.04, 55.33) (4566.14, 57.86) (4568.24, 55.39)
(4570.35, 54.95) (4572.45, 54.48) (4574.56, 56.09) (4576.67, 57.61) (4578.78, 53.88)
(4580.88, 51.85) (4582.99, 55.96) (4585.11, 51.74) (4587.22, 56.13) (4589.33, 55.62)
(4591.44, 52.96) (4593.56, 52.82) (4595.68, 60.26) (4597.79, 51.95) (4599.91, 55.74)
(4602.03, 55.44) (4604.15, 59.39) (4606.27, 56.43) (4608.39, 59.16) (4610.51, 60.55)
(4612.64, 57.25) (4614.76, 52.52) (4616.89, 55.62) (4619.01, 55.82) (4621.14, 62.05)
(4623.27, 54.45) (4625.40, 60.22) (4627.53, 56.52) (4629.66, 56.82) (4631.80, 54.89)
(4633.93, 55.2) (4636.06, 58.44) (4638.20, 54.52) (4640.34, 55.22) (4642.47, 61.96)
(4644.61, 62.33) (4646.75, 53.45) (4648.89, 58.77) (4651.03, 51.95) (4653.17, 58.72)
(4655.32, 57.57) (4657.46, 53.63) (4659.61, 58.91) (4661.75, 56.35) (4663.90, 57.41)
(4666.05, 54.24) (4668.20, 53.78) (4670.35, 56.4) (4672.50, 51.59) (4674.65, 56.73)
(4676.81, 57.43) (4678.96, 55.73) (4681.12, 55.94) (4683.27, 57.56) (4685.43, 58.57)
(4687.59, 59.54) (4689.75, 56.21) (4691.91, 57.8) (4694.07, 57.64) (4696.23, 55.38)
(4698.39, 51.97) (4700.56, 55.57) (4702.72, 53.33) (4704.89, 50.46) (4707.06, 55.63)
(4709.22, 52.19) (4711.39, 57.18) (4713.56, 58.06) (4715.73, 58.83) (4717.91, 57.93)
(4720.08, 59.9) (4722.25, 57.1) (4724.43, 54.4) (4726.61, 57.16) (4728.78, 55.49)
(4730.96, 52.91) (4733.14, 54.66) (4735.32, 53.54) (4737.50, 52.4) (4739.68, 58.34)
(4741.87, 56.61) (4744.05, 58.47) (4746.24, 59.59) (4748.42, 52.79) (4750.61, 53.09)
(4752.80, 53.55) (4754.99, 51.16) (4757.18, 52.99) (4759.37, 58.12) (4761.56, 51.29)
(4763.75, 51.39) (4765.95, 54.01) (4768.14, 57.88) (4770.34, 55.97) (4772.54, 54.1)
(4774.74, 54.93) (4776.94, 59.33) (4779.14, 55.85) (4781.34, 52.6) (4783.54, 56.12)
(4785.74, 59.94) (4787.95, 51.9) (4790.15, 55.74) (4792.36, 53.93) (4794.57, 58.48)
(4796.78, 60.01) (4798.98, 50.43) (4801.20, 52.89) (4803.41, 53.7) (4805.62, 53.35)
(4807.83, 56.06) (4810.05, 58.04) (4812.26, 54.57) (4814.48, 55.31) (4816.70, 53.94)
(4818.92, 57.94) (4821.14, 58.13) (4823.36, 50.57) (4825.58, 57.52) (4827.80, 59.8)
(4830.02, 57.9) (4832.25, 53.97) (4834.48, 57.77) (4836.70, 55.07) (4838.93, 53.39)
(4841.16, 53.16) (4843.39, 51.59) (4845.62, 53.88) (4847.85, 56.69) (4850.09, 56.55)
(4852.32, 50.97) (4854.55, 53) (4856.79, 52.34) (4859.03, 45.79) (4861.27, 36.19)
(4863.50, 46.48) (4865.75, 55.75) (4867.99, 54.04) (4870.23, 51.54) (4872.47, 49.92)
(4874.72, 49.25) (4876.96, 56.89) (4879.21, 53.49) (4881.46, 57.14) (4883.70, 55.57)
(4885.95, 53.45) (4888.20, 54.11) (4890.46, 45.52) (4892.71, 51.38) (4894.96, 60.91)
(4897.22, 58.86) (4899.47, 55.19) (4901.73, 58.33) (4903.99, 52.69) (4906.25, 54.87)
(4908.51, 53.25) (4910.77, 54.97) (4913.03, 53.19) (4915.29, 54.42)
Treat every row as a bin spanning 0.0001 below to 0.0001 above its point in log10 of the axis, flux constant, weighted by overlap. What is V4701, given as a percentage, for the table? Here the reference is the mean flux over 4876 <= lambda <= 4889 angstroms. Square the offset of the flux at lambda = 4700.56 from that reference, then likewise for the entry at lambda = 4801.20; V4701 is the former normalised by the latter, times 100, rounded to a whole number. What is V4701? 4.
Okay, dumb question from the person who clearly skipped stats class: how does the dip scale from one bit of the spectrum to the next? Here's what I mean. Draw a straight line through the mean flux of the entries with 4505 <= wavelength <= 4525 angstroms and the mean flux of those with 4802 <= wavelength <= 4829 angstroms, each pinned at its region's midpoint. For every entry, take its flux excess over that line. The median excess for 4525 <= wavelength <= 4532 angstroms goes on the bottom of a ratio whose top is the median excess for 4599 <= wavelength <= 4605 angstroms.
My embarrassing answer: -0.08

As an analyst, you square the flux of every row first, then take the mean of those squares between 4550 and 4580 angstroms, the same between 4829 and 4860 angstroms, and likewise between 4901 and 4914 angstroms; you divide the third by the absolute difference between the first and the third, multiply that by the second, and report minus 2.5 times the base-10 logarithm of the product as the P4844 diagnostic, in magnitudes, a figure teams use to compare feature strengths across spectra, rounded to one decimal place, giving -11.8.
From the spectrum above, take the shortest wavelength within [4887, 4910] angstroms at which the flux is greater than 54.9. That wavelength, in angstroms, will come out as 4894.96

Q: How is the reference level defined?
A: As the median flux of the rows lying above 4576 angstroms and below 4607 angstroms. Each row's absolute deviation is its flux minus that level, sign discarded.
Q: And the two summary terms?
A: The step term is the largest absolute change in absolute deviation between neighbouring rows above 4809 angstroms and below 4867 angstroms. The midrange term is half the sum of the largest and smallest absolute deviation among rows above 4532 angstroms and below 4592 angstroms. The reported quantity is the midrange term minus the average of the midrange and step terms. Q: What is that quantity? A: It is -3.1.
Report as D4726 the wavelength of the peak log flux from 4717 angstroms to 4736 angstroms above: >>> 4720.08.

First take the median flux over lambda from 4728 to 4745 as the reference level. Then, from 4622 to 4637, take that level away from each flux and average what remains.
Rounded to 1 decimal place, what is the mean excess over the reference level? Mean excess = 1.6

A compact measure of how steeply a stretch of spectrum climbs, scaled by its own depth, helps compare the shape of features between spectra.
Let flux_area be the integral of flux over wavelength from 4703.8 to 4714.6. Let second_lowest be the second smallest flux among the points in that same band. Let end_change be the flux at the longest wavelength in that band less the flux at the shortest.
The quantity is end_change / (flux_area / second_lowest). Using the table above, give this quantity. 0.7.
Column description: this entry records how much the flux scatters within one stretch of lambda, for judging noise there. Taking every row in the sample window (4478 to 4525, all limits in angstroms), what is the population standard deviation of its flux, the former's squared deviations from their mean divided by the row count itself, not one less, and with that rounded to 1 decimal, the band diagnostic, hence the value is 3.2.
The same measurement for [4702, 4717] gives 2.9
